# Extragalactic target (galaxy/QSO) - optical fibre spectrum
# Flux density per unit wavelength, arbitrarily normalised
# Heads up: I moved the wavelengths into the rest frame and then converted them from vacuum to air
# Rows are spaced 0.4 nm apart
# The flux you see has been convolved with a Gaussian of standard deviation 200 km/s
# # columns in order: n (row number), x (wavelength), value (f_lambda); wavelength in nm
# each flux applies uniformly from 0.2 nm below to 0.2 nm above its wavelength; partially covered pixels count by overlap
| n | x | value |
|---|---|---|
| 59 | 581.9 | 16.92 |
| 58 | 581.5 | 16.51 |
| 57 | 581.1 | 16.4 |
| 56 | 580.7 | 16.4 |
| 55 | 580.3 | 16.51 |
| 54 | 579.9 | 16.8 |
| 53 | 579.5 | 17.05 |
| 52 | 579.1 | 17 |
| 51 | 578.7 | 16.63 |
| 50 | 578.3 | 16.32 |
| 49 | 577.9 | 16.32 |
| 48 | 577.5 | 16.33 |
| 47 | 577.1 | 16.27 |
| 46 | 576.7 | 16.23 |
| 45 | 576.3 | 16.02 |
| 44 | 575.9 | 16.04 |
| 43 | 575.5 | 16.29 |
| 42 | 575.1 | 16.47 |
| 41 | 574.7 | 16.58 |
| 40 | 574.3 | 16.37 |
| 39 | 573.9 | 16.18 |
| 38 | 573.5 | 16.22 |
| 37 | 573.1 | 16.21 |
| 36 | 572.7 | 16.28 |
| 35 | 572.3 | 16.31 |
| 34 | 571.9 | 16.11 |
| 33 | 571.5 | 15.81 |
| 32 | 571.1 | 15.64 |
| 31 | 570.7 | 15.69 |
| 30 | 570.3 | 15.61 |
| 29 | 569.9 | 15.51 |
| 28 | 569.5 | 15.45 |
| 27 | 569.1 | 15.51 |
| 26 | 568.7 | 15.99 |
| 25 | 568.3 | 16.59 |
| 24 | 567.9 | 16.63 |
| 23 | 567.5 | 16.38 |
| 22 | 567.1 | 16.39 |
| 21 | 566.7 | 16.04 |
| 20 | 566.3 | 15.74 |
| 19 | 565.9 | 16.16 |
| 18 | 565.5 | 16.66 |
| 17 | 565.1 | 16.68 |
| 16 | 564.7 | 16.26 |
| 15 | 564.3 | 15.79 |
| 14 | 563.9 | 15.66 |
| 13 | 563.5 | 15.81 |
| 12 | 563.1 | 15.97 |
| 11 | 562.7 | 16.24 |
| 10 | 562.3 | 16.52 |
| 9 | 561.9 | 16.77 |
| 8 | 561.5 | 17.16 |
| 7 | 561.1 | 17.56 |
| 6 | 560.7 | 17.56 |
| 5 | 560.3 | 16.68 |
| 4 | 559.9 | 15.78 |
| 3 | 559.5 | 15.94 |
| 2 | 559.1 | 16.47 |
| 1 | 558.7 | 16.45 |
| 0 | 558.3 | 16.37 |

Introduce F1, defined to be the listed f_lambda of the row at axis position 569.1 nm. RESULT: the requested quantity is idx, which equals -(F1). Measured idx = -15.5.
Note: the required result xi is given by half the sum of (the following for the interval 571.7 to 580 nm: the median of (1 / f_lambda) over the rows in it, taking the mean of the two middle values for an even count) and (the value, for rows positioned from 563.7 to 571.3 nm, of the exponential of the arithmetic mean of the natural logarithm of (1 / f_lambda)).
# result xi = 0.0619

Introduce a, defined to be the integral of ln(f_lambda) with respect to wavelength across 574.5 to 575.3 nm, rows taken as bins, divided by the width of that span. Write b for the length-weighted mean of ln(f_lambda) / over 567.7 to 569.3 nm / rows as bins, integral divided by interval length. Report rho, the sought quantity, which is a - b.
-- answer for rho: 0.022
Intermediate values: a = 2.80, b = 2.783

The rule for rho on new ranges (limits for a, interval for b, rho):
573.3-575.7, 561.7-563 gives -0.007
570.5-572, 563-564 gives -0.001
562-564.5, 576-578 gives -0.012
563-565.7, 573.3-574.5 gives -0.008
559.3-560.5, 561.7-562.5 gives -0.031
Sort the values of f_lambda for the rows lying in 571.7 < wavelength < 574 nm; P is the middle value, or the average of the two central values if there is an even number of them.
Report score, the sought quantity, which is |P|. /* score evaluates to 16.2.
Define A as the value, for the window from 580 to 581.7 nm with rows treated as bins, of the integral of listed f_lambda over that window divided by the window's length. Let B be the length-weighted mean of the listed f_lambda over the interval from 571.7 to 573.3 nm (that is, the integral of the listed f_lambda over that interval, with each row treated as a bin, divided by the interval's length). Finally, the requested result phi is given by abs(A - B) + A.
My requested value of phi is 16.72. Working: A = 16.5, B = 16.2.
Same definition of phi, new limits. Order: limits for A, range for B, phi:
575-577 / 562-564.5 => 16.37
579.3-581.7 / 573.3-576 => 16.91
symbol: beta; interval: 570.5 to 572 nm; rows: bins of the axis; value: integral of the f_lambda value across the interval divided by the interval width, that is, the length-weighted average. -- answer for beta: 15.8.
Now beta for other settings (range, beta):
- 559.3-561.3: 16.7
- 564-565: 16.1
